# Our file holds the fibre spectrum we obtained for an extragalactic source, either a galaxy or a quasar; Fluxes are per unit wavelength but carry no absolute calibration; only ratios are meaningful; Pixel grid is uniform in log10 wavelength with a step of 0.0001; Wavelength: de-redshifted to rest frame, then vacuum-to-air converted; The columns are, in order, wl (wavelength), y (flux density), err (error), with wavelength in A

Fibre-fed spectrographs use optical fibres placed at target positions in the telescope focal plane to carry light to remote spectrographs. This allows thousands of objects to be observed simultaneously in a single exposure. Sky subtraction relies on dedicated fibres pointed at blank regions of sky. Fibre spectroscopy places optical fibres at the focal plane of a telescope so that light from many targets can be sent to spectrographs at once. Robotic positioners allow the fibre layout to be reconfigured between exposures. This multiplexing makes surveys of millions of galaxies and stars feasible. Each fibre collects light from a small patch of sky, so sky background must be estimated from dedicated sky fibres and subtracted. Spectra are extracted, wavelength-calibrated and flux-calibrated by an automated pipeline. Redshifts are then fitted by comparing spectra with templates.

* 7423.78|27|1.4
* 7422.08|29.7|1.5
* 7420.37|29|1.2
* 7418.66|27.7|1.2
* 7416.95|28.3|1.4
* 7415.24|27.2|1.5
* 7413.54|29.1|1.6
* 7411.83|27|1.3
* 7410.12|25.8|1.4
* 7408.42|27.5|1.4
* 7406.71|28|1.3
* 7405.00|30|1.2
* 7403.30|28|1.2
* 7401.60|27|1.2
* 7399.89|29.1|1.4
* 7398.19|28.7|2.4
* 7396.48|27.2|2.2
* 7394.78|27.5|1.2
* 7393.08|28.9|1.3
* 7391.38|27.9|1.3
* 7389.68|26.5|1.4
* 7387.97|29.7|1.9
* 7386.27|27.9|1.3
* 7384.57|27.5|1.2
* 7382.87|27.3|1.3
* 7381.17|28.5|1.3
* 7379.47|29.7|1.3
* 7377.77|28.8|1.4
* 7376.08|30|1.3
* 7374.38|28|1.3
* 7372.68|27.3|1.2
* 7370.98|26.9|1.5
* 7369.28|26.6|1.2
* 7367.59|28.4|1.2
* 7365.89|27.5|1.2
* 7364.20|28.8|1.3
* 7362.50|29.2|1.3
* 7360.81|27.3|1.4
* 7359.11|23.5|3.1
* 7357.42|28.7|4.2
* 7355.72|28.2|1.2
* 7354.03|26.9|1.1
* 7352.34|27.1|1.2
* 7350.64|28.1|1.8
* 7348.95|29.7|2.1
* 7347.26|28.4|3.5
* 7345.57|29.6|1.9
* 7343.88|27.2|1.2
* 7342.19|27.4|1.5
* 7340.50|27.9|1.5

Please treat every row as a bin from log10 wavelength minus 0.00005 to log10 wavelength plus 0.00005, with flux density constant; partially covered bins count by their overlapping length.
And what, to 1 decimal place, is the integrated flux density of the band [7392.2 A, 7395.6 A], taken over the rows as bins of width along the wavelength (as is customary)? 96.0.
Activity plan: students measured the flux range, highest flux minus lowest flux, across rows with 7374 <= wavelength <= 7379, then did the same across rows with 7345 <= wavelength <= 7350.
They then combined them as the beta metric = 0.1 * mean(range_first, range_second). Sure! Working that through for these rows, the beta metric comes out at 0.165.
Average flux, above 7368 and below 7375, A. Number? 27.2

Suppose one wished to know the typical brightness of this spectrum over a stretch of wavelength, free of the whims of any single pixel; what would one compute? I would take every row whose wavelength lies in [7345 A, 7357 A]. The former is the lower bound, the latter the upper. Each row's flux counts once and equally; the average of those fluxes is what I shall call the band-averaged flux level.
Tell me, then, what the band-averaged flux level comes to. 28.3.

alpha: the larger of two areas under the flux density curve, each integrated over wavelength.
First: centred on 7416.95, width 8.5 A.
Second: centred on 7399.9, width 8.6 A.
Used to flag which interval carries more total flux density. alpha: 241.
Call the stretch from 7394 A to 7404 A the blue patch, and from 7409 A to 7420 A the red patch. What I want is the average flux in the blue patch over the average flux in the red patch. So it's 1.01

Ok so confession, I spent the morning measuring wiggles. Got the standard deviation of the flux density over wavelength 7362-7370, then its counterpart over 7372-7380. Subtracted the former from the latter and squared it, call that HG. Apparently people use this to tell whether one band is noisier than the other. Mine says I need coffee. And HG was 0.01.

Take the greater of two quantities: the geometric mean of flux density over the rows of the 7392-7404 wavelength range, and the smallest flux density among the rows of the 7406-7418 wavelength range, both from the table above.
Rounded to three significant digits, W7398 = 28.0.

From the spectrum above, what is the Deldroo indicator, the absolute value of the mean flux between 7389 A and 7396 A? 27.7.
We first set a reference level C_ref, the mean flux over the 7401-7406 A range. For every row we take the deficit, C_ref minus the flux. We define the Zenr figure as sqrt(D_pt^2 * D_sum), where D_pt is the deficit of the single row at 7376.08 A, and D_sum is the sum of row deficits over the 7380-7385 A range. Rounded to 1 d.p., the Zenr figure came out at 2.2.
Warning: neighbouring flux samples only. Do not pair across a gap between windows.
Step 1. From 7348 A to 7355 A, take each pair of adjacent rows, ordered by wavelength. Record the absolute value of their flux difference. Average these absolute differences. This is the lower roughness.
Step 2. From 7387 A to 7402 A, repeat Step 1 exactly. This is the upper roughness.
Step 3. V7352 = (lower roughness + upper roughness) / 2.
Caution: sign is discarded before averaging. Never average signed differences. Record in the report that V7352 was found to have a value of 1.17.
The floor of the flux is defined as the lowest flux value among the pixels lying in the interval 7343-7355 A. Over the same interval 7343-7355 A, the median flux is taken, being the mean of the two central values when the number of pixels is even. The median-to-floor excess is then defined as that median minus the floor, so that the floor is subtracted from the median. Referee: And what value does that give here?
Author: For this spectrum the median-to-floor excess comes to 1.2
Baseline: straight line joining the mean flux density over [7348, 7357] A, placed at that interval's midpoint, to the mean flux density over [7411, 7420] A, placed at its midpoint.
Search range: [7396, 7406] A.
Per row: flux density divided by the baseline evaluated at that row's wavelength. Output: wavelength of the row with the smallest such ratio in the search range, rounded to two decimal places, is 7401.60 A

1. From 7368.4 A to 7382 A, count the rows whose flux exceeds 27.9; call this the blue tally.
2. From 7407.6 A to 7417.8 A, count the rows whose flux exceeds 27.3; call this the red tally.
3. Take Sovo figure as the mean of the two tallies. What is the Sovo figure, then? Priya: 4.00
